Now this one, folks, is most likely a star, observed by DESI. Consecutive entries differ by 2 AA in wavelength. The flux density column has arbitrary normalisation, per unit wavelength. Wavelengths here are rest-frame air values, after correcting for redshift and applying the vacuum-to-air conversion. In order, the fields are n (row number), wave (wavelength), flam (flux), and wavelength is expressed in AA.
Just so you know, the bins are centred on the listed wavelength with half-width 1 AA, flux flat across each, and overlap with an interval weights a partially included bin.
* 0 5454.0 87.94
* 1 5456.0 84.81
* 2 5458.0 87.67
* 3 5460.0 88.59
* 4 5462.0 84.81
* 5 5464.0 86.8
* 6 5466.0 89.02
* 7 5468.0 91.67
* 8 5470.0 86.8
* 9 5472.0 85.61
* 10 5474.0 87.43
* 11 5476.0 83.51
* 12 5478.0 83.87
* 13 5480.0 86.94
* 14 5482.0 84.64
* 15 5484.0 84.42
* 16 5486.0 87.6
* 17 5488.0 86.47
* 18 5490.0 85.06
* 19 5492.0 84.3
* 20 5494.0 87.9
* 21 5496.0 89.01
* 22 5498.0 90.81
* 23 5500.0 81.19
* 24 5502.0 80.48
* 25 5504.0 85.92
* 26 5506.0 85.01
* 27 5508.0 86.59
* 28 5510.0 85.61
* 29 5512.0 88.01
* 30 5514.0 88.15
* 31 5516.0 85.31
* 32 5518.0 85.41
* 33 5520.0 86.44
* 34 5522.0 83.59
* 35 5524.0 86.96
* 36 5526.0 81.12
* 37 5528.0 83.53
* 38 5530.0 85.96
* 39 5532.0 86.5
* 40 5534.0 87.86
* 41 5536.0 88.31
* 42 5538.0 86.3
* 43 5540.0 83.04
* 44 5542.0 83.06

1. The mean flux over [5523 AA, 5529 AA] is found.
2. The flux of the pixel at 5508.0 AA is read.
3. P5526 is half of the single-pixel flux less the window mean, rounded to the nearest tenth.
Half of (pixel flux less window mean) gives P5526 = 1.4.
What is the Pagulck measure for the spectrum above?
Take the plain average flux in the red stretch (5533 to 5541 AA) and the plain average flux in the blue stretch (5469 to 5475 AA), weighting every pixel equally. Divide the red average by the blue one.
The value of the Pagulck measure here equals 0.997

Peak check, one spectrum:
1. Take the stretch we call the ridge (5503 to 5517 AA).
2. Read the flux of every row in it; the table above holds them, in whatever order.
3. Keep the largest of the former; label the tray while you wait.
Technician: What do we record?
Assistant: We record 88.15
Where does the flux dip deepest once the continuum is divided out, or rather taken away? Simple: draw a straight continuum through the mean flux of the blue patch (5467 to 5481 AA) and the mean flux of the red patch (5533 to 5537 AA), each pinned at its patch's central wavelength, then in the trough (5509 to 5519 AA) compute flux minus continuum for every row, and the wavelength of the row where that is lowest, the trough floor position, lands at 5516.0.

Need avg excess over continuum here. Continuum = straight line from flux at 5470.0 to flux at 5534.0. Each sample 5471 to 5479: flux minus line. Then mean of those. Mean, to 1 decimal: -1.8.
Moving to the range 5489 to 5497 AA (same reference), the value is -0.6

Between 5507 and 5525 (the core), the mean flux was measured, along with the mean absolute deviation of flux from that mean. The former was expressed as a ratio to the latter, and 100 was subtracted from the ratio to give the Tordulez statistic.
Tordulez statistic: -22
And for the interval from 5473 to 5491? -38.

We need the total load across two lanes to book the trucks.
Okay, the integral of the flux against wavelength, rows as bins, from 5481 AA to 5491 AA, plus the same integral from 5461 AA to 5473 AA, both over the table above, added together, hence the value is 1906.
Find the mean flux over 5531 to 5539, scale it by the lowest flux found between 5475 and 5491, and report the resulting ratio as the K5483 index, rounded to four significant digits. 1.045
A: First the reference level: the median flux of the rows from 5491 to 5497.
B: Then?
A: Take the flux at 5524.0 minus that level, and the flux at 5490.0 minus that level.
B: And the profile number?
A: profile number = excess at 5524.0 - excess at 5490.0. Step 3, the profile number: 1.9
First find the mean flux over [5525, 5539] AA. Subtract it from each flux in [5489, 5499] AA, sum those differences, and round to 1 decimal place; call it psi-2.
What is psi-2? 8.8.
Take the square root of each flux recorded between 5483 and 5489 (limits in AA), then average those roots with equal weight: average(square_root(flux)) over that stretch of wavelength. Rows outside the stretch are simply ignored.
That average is 9.28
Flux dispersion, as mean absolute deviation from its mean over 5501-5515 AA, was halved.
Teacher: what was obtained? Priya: 0.85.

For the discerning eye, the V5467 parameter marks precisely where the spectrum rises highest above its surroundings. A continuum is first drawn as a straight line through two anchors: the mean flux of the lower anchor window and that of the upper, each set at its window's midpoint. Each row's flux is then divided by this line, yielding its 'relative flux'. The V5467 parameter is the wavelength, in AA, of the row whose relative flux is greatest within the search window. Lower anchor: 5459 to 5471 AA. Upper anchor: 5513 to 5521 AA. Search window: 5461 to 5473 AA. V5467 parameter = 5468.0 AA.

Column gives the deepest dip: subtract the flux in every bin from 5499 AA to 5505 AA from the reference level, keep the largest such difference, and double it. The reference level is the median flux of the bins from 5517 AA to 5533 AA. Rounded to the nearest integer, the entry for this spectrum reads 10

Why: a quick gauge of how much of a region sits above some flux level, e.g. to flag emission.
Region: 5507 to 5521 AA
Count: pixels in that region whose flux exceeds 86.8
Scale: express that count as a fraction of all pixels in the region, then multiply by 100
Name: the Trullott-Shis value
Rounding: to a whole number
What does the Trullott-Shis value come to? 29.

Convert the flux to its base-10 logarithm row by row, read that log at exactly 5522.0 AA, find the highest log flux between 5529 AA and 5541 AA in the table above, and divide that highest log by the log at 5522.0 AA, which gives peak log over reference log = 1.012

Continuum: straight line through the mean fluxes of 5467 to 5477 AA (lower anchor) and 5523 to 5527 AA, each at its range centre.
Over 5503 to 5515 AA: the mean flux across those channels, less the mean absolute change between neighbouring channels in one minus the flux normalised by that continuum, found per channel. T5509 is 86.5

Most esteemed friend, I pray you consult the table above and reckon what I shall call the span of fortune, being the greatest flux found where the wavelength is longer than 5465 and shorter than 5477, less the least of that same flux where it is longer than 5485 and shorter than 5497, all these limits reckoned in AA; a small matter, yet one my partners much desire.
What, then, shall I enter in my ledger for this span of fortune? 7.4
